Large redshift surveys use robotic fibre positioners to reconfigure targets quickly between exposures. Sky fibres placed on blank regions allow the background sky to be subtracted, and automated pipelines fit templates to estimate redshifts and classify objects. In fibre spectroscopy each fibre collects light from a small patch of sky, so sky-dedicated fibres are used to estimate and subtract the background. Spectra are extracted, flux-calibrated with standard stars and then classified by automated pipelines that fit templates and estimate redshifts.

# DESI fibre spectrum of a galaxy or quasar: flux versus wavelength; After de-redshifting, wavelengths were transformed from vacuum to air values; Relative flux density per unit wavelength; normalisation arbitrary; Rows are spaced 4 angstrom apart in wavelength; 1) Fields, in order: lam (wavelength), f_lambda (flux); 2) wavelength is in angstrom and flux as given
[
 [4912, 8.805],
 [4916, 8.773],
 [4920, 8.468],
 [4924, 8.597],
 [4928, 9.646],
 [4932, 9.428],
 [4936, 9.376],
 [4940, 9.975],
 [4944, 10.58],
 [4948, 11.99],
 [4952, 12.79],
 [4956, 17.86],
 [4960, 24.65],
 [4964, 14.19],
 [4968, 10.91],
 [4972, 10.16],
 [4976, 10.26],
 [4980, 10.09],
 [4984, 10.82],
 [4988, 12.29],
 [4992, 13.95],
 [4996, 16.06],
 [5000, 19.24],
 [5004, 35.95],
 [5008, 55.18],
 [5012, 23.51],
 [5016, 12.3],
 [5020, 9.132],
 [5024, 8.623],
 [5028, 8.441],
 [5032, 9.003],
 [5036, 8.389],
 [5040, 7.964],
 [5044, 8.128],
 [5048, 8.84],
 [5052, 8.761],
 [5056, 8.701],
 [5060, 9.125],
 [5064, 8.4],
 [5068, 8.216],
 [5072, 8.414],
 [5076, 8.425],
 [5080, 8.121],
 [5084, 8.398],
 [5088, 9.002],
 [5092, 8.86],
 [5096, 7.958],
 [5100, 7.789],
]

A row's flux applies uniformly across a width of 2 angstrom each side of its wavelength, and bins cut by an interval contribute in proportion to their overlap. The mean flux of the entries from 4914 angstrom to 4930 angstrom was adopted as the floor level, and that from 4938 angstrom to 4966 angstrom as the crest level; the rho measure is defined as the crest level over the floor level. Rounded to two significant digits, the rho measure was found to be 1.6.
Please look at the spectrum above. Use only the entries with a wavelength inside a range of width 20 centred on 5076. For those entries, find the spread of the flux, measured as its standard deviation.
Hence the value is 0.1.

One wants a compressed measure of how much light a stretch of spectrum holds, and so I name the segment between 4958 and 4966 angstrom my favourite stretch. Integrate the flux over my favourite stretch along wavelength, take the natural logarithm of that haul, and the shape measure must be 5.05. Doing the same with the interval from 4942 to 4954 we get 4.95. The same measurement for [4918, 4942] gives 5.40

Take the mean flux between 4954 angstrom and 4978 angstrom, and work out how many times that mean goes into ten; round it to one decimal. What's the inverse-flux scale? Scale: 0.7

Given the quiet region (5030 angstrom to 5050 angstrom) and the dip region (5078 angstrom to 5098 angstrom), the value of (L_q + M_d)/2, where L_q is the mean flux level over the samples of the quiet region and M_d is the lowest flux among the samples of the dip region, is 8.2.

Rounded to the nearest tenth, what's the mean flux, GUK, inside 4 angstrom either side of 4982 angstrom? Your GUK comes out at 10.5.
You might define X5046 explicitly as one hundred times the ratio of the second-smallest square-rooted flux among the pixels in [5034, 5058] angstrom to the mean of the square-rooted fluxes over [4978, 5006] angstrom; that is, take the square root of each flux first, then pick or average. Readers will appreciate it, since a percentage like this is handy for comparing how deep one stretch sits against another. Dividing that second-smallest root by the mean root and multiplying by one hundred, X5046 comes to 71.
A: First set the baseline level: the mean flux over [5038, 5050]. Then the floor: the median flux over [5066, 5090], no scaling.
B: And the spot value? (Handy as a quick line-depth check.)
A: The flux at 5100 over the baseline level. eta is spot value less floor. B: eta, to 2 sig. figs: -7.5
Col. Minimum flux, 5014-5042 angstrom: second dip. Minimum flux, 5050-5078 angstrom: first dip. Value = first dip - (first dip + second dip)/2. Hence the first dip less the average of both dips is 0.13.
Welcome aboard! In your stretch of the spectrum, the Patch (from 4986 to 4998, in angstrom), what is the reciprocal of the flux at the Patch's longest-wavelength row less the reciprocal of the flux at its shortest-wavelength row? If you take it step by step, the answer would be -0.019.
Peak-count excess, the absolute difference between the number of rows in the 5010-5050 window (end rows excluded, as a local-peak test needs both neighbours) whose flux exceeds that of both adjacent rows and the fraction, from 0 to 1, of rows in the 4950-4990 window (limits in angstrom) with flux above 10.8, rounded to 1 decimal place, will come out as 0.3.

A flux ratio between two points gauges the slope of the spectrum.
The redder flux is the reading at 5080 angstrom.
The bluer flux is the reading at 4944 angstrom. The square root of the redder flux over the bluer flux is 0.88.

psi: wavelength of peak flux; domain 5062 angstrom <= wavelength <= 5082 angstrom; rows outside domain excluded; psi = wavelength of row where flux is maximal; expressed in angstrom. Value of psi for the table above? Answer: 5076 angstrom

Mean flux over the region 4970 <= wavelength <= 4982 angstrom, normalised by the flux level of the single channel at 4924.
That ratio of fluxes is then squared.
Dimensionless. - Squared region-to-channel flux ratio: 1.4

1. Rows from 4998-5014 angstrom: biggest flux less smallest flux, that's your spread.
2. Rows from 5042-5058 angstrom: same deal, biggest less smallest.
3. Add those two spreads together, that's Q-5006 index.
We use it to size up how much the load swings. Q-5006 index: 37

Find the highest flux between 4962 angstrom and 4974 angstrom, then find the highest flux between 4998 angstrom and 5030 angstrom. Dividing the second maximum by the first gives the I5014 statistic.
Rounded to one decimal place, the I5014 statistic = 3.9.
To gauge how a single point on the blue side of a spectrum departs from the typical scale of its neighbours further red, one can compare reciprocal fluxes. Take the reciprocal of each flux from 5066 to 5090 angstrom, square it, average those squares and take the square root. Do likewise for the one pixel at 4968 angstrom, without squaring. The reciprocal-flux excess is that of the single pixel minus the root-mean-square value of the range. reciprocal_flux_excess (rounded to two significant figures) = -0.027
